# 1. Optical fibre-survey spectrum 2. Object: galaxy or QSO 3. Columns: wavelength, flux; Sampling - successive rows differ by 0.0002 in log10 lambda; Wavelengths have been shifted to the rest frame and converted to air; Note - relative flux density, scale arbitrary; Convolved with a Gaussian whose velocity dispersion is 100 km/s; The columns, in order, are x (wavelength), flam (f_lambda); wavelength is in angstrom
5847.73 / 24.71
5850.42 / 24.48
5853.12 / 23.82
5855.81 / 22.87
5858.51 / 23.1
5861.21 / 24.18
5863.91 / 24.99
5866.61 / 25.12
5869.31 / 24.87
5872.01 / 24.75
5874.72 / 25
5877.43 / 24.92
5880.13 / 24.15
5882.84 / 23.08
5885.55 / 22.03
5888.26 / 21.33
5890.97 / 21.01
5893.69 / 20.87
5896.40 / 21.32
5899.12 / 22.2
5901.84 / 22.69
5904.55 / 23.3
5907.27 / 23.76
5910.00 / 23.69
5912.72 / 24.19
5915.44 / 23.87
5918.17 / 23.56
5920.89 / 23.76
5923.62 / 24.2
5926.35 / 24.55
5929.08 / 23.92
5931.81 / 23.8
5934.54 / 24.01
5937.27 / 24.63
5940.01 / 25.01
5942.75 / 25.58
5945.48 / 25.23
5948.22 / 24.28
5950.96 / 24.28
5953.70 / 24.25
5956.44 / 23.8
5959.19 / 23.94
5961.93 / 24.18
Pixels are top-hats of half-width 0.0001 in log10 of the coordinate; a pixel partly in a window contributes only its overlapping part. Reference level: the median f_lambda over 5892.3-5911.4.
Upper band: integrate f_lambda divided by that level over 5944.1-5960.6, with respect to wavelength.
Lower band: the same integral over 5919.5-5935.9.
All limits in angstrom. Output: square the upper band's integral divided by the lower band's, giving 1.03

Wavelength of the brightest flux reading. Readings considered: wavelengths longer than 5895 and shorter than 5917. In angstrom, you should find 5912.72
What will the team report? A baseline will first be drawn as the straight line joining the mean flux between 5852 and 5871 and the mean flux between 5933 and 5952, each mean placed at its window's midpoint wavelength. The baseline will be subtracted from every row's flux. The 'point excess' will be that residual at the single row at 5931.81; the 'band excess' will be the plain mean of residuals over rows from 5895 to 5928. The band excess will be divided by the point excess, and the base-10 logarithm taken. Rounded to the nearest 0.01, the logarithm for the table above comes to 0.11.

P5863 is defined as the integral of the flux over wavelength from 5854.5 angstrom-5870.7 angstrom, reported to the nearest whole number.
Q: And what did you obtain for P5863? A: 392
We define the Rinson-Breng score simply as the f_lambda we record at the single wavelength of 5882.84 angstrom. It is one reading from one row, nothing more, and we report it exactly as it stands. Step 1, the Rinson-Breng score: 23.08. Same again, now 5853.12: 23.82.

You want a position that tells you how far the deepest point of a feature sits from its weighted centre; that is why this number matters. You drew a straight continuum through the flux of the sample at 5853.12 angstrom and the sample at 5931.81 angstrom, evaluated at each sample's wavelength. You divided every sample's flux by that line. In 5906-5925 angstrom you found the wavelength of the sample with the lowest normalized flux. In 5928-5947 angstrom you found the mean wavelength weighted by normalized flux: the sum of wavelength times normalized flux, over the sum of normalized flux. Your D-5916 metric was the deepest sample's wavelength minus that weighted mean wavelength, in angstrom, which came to -19.2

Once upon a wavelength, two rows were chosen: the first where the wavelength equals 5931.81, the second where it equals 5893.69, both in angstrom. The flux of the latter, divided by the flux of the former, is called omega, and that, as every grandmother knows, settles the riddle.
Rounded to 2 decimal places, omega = 0.88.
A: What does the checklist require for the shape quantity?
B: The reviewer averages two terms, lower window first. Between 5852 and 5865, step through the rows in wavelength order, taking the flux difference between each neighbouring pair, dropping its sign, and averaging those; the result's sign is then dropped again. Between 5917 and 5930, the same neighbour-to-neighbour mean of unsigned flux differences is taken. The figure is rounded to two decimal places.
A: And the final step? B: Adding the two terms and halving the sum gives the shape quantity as 0.59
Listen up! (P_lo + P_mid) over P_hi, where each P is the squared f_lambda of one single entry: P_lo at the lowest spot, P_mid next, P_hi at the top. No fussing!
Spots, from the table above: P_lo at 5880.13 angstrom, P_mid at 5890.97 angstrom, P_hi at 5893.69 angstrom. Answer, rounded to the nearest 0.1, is 2.4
